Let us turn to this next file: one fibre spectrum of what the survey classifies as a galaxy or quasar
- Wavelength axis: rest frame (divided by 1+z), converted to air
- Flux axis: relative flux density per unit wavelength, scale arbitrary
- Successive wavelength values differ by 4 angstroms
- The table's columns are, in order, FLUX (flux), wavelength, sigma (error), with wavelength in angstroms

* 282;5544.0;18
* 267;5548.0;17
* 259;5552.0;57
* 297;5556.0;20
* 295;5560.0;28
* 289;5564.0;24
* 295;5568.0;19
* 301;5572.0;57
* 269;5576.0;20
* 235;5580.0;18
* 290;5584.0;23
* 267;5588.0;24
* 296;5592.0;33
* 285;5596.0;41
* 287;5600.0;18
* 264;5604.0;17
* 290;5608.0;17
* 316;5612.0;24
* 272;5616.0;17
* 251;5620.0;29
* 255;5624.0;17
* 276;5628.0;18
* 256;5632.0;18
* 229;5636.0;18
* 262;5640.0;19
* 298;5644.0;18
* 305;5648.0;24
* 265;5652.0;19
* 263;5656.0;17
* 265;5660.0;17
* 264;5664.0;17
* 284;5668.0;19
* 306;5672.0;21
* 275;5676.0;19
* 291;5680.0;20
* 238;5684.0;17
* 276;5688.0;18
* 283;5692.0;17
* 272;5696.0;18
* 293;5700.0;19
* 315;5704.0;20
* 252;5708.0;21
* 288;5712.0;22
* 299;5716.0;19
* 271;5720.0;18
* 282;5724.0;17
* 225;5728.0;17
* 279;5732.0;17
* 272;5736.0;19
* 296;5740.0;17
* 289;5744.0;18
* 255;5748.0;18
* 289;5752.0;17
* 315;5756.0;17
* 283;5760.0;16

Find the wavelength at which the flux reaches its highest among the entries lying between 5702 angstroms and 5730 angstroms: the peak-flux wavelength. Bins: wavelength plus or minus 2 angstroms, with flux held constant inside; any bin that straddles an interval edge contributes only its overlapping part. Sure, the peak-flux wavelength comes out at 5704.0 angstroms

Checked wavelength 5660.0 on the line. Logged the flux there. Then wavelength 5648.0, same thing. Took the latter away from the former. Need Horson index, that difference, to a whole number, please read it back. -40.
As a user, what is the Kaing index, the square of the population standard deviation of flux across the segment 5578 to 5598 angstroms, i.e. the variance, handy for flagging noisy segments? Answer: 486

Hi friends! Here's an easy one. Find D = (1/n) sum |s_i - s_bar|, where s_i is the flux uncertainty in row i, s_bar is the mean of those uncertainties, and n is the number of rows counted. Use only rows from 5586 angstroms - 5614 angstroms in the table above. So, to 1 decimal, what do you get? 6.9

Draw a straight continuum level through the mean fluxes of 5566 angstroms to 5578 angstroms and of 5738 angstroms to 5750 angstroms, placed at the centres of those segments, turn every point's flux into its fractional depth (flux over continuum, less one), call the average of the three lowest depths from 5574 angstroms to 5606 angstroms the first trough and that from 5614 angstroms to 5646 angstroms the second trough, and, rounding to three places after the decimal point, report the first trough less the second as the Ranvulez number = 0.031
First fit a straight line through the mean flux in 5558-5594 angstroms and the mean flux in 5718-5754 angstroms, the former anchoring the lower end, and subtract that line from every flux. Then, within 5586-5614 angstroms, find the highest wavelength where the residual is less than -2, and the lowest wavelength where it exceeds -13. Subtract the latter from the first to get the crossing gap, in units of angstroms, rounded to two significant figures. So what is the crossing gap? 12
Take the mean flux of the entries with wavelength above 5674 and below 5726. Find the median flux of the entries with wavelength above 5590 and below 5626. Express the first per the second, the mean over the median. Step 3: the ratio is 0.981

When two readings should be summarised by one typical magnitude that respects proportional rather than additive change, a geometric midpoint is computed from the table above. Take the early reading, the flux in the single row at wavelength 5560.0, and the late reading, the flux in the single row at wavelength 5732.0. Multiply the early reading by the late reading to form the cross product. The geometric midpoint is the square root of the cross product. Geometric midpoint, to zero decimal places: 287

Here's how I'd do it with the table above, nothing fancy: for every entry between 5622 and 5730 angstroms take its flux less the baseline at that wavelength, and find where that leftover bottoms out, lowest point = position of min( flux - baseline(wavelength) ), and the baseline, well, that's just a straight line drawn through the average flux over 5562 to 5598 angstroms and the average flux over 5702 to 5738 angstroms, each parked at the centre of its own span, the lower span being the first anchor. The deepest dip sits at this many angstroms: 5728.0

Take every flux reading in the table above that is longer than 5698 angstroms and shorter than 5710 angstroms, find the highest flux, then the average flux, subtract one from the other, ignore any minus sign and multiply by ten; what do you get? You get 283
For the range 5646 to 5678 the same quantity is 276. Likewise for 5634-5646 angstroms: 350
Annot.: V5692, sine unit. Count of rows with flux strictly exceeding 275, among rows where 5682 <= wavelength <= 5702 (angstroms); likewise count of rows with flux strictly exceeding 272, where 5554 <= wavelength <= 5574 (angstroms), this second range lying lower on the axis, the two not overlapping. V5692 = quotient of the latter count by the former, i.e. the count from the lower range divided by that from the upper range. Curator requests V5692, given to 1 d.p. 1.7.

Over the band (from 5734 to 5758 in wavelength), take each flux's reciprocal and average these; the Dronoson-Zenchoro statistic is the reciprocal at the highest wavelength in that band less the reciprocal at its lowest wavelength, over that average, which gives -0.14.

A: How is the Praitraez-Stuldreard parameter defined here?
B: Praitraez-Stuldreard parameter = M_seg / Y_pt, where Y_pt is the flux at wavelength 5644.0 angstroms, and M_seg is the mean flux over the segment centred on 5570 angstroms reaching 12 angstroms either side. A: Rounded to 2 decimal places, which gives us 0.94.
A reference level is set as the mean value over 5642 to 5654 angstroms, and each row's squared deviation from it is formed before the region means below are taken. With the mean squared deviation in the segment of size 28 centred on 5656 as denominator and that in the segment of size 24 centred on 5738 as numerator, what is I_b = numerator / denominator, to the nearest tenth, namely 2.3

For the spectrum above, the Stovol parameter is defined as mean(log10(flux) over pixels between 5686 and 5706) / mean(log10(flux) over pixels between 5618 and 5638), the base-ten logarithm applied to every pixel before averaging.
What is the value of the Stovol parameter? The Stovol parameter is 1.02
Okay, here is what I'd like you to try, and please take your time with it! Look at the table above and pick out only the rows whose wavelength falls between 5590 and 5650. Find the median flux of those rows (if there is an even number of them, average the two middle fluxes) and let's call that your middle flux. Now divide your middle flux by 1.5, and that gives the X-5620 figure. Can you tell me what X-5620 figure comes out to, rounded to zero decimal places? 184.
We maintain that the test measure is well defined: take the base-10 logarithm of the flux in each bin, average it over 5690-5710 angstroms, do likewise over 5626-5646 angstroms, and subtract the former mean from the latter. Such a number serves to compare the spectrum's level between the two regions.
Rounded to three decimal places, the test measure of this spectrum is -0.030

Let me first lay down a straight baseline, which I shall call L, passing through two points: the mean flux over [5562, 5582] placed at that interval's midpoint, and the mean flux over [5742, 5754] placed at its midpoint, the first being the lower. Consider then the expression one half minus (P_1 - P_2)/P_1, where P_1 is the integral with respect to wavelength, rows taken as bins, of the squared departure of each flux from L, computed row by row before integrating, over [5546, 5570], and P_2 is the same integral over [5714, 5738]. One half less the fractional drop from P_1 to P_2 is 1.6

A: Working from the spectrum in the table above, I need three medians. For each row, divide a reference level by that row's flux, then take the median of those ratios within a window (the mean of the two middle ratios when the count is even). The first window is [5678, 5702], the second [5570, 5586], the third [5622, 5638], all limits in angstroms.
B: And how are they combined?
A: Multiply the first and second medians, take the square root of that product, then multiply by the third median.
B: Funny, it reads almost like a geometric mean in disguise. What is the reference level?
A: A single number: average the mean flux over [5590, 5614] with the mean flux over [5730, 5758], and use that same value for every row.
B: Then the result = 1.16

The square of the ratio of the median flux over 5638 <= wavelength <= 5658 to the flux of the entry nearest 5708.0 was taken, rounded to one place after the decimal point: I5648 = 1.1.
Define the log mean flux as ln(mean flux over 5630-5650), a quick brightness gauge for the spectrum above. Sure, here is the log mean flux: 5.60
